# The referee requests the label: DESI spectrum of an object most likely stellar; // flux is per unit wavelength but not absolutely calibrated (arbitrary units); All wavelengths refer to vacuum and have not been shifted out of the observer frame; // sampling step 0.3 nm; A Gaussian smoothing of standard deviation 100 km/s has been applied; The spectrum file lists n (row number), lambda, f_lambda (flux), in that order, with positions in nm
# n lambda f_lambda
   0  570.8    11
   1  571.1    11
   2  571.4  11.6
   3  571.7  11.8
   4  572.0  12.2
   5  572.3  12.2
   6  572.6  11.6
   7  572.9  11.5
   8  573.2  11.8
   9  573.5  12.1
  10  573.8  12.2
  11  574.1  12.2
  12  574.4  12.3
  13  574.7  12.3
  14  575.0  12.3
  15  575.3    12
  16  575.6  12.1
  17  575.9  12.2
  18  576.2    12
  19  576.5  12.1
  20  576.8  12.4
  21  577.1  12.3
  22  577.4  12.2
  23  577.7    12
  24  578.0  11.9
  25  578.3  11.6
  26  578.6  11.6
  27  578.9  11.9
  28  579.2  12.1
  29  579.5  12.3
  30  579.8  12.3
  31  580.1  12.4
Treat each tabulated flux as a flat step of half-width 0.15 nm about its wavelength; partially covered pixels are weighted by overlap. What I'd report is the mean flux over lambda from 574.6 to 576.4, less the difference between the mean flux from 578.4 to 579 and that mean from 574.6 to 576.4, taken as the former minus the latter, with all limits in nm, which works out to 12.6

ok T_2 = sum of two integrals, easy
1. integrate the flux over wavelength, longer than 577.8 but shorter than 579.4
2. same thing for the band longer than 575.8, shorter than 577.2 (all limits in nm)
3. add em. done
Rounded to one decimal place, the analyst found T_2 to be 36.0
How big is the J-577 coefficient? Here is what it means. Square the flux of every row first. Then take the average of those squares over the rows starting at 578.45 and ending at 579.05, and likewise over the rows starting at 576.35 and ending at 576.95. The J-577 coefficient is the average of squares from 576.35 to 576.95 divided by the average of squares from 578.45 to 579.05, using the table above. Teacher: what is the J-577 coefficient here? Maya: 1.09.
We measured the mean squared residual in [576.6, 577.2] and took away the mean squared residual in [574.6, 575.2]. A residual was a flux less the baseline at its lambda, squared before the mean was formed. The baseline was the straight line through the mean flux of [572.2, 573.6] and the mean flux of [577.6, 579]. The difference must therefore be 0.07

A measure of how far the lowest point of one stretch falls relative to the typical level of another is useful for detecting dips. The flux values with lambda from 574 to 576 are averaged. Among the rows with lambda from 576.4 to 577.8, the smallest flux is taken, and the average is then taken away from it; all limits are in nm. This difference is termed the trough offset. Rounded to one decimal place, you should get -0.2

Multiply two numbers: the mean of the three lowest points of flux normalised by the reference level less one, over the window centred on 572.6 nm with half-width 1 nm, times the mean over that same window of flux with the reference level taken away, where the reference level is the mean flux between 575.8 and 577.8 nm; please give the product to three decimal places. 0.013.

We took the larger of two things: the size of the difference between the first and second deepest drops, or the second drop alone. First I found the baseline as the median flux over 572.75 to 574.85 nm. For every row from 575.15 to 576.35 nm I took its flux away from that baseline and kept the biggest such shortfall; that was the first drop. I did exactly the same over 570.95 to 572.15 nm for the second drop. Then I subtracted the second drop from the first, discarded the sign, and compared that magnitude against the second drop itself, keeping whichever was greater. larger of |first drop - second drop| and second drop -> 1.20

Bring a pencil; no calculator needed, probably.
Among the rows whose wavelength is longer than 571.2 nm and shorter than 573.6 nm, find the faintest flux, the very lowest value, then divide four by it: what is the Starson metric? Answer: 0.348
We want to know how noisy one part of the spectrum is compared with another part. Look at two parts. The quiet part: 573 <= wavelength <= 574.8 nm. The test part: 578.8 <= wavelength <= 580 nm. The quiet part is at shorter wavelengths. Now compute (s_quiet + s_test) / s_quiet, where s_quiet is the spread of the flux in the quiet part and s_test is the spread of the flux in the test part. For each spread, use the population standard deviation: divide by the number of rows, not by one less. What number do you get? 2.0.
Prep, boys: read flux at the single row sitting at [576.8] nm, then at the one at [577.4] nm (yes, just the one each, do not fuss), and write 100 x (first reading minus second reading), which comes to 20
